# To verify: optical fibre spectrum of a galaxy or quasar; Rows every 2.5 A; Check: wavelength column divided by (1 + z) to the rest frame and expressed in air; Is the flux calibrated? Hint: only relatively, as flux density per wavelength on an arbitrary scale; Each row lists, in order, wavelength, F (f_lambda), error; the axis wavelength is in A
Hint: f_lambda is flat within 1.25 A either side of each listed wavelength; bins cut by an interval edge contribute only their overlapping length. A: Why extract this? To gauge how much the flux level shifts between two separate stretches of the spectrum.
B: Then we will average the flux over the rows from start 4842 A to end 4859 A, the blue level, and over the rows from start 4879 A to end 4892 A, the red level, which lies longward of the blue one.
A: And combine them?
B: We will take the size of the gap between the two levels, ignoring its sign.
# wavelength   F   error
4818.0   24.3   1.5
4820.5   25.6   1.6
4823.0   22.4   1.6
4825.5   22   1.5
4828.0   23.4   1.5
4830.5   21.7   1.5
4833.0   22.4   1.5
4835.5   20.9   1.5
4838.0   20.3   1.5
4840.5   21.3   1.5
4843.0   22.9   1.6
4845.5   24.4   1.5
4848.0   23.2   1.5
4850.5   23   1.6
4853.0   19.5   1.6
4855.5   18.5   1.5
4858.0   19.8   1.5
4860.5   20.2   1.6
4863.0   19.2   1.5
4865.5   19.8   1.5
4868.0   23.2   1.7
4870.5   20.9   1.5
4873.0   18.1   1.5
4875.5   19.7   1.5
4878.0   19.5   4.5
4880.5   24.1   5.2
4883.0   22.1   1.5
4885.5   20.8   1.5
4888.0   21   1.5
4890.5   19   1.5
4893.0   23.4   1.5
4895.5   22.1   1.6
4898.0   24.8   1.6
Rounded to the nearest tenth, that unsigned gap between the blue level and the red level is 0.2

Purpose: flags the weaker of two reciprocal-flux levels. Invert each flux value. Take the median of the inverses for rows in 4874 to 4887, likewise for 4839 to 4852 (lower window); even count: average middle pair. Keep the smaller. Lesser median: 0.0435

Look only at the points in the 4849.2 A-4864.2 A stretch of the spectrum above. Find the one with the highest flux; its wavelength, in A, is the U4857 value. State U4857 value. 4850.5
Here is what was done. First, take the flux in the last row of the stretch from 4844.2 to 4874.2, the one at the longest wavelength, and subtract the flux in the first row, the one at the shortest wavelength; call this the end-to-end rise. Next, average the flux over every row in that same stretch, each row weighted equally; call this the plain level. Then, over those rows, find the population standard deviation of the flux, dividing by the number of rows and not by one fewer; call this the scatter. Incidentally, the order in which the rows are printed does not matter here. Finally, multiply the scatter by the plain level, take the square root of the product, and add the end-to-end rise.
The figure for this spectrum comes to 0.2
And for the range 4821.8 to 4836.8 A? 2.6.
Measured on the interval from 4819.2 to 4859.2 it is 0.5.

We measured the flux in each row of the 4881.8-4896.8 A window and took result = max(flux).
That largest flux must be 23.4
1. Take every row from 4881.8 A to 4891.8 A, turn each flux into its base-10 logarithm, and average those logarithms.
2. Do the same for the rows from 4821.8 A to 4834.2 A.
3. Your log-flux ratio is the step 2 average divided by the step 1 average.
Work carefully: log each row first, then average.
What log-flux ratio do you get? 1.03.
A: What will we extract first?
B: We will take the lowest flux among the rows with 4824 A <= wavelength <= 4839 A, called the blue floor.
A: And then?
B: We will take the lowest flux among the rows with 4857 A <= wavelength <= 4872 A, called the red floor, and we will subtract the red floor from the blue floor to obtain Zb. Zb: 1.1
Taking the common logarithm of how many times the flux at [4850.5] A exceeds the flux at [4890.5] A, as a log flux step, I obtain 0.083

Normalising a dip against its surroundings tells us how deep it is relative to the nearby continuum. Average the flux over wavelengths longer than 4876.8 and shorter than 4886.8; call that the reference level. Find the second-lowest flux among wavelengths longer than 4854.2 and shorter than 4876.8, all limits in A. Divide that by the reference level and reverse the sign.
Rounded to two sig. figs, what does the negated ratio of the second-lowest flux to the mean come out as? -0.86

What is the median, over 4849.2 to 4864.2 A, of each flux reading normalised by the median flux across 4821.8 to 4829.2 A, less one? -0.12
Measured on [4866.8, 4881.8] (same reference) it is -0.09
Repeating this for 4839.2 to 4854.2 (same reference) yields 0.02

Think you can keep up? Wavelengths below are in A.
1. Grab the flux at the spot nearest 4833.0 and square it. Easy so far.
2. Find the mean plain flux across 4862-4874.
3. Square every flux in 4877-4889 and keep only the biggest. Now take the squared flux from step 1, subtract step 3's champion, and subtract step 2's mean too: -99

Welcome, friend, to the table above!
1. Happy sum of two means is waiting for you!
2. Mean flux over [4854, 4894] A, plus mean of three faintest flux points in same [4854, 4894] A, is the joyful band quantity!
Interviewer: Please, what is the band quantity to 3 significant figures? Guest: 39.1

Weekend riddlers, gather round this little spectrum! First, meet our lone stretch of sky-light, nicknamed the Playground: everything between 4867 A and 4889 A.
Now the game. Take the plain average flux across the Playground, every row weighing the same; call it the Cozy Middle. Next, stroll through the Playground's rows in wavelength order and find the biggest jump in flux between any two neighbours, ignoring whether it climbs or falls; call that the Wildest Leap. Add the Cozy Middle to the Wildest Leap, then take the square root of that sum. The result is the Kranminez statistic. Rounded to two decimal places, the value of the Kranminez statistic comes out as 5.06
